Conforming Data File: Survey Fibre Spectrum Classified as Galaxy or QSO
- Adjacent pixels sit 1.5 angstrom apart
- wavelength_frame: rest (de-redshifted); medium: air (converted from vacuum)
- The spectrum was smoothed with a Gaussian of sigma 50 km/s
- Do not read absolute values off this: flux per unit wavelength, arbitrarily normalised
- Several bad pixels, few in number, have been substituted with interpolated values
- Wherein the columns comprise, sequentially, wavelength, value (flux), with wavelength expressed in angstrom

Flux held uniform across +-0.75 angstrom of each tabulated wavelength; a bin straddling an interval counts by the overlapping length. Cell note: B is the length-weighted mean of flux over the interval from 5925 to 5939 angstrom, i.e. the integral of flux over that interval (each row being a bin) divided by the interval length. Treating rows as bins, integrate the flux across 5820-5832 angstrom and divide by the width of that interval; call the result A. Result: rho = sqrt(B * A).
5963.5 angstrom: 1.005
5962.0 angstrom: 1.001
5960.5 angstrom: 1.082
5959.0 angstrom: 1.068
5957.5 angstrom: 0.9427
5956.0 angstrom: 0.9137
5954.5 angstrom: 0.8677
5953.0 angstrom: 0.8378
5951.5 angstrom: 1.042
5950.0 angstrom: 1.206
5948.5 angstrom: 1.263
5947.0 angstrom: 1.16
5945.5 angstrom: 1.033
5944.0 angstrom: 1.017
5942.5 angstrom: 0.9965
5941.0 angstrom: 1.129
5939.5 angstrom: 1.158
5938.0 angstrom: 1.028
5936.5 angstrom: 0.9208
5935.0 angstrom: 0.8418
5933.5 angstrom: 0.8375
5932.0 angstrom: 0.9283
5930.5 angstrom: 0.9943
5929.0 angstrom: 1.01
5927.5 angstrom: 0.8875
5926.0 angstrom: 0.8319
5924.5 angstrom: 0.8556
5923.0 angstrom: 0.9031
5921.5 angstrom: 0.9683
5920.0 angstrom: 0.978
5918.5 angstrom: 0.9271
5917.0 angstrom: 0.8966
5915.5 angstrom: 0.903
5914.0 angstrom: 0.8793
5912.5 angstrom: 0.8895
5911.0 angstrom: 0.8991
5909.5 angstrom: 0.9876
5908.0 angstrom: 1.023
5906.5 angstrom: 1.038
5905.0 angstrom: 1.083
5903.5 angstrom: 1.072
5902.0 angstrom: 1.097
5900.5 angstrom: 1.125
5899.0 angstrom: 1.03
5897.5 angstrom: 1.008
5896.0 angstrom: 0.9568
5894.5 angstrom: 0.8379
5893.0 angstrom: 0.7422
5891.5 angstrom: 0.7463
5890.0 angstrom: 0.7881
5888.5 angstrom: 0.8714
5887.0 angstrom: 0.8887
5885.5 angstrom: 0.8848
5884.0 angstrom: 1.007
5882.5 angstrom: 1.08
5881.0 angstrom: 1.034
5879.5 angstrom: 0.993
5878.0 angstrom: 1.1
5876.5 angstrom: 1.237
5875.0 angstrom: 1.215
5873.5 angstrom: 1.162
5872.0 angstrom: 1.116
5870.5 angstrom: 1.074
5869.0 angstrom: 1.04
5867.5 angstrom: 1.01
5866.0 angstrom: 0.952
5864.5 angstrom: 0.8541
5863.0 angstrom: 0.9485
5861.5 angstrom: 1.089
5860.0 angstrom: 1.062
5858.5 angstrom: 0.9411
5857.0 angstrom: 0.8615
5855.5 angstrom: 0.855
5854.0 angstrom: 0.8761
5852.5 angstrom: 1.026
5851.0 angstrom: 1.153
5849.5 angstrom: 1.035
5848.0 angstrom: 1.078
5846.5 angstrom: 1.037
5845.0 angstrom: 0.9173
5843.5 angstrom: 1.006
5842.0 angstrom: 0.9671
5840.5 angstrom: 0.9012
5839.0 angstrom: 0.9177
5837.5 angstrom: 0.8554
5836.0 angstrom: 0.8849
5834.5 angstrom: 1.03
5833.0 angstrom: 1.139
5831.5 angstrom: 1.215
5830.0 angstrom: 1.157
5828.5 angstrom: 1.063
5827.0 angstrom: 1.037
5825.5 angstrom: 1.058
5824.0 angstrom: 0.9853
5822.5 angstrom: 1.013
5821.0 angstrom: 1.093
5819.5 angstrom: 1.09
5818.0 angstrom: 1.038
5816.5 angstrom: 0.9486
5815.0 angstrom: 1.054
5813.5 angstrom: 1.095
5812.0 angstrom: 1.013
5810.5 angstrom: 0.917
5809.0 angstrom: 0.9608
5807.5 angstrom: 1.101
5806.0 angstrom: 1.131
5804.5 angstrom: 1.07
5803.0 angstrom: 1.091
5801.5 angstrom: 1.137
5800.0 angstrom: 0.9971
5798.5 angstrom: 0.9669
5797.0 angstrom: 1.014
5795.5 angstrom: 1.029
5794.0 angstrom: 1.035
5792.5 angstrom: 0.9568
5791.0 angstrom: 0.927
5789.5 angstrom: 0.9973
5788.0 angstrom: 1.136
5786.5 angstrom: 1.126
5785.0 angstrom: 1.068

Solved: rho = 1.00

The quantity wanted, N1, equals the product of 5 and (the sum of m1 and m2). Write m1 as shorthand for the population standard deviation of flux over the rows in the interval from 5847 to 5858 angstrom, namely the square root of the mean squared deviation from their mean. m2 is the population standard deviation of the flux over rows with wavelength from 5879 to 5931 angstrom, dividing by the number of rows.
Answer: 1.03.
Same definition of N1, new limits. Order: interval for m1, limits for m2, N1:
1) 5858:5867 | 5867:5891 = 1.01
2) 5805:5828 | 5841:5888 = 0.81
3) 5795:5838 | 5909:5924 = 0.59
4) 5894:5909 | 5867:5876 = 0.74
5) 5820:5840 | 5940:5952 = 0.97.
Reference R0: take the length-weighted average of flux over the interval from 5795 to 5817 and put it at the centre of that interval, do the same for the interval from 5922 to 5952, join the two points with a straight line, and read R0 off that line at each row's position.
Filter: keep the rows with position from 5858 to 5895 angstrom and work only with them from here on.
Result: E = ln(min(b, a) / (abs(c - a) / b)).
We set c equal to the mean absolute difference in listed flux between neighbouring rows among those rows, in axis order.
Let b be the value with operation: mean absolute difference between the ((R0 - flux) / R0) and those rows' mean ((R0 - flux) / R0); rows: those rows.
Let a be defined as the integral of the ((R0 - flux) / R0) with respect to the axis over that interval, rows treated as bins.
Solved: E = -4.4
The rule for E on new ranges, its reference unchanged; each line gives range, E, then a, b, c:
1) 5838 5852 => -4.2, 0.4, 0.066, 0.066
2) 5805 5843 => -3.0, 0.2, 0.072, 0.065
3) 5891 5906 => -3.6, 0.5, 0.119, 0.050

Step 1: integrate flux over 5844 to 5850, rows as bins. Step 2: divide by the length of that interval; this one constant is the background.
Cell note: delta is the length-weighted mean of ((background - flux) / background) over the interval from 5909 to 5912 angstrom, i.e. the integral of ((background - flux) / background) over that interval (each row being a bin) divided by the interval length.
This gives 0.08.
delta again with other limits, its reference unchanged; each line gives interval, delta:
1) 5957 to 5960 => 0.00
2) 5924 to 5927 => 0.17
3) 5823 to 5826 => 0.00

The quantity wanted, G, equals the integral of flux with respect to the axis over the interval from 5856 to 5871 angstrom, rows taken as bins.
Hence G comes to 14.69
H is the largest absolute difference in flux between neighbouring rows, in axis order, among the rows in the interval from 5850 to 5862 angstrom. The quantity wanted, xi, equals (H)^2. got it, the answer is 0.022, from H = 0.15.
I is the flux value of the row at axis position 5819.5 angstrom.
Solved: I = 1.09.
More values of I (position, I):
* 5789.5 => 0.9973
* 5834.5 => 1.03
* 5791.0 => 0.927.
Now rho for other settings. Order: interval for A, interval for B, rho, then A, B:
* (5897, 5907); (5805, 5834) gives 1.06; 1.07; 1.06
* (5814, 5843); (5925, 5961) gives 1.01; 1.02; 1.00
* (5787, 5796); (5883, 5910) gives 0.99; 1.02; 0.96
